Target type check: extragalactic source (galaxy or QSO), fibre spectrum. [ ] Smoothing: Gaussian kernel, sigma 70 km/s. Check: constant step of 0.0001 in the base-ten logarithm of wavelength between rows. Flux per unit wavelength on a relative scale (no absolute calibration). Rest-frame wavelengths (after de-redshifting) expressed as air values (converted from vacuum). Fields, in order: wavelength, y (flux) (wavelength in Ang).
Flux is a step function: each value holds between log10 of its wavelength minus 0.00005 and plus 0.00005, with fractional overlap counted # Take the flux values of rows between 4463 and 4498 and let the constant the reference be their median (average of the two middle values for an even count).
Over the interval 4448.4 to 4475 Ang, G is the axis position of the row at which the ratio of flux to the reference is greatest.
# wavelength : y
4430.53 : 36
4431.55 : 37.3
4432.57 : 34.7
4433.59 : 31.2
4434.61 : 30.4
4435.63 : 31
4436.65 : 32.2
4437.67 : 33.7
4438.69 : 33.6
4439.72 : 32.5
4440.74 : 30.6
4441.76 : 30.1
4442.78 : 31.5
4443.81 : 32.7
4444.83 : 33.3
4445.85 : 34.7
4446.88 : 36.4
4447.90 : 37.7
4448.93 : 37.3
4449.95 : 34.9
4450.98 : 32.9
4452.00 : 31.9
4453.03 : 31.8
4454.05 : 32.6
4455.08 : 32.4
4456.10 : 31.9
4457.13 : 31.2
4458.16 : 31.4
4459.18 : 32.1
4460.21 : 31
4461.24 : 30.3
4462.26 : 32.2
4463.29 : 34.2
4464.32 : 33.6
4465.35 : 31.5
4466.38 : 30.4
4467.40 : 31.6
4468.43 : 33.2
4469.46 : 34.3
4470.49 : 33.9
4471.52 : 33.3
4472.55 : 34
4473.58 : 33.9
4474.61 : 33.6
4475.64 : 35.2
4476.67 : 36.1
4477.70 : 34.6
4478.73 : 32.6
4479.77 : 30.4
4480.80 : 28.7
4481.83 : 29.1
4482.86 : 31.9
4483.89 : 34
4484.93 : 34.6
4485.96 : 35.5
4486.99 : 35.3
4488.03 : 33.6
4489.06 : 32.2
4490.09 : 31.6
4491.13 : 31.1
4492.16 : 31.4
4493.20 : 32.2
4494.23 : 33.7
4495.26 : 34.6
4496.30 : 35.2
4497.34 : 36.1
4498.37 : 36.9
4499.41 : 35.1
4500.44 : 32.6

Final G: 4448.93 Ang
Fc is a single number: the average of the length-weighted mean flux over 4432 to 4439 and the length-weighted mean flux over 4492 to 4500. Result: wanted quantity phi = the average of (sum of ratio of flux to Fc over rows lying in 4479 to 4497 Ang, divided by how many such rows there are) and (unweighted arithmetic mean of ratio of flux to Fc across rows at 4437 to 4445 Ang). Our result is 0.969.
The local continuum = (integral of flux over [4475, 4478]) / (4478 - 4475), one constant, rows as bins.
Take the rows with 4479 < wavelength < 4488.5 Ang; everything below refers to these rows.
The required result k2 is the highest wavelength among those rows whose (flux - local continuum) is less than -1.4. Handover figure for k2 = 4488.03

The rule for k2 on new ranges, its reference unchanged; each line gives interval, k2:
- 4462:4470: 4468.43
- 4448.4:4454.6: 4454.05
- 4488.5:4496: 4494.23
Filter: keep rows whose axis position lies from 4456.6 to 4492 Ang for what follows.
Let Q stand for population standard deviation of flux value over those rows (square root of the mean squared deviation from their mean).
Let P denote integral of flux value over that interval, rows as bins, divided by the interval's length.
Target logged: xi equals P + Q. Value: 34.5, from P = 32.7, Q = 1.8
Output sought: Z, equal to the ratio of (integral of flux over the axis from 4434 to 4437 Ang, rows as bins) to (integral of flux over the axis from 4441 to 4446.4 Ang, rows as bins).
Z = 0.53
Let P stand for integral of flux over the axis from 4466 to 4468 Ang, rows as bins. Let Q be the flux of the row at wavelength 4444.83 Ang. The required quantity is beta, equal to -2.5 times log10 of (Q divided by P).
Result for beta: 0.7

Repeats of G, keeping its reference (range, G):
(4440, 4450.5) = 4447.90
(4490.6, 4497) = 4496.30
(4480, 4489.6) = 4485.96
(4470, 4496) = 4476.67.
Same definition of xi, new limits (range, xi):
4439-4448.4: 35.7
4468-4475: 34.1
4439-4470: 34.7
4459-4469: 33.3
